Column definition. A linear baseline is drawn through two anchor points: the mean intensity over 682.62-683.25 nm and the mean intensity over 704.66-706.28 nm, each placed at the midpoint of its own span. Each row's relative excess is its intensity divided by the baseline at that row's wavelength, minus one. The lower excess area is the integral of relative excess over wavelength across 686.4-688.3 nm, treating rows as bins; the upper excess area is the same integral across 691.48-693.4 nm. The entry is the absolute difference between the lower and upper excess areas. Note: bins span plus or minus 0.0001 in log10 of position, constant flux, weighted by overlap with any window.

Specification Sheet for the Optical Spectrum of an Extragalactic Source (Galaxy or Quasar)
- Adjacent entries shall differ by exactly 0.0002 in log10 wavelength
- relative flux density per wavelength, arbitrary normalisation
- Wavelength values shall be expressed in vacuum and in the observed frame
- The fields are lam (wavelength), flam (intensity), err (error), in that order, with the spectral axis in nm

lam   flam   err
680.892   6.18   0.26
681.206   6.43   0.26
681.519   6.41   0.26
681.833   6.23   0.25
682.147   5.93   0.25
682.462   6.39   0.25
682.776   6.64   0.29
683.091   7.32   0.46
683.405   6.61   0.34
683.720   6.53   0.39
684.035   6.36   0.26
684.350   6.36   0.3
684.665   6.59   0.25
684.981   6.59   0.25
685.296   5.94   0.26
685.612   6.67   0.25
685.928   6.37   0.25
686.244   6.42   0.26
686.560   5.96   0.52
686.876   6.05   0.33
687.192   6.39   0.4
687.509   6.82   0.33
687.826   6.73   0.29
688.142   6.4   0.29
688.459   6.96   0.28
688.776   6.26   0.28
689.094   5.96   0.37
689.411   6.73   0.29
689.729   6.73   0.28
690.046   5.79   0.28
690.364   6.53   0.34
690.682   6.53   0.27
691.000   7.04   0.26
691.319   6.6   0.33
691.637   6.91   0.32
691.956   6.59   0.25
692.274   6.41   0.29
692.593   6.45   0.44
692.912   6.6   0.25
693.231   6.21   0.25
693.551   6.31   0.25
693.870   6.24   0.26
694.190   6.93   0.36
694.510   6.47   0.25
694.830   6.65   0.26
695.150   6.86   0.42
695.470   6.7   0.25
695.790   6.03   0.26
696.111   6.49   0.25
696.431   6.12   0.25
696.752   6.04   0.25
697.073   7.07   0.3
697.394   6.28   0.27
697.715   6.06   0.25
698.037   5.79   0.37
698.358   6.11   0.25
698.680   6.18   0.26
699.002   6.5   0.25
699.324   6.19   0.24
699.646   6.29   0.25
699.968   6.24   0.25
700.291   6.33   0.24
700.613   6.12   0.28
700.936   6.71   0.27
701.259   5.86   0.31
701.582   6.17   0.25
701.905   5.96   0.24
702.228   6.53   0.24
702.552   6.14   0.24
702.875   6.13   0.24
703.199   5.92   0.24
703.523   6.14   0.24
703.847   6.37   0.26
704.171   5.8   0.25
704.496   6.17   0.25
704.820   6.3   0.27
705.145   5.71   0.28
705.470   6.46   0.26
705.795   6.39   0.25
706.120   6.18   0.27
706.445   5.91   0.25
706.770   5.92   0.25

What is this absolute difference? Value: 0.085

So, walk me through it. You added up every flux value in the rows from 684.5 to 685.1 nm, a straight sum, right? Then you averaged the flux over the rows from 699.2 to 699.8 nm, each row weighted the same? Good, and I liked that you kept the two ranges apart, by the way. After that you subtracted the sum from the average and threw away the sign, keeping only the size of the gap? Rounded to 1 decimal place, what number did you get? 6.9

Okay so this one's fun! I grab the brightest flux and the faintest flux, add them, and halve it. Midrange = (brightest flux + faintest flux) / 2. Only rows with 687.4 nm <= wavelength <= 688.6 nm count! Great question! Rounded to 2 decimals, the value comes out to 6.68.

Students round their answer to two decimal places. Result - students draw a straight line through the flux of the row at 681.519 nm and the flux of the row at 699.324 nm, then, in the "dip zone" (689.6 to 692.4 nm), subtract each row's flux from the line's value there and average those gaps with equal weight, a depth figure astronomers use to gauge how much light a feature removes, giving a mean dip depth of -0.28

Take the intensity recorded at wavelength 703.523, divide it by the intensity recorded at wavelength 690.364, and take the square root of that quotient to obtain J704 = 0.97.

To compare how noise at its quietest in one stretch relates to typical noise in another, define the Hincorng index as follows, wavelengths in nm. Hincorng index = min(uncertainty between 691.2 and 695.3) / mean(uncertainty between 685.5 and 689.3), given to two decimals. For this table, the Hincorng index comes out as 0.78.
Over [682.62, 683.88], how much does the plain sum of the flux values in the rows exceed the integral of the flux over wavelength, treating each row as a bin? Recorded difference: 18.6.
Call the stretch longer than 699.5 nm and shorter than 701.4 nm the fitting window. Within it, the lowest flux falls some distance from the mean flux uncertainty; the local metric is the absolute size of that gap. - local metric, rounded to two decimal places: 5.59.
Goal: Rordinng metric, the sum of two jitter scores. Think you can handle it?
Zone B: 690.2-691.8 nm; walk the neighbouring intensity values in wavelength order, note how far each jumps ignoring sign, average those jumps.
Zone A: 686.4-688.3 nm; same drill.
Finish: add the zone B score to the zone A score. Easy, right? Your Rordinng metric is 0.57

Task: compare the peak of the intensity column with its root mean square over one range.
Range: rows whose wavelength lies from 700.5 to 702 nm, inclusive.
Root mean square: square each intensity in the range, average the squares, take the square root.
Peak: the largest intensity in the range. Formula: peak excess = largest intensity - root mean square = 0.54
